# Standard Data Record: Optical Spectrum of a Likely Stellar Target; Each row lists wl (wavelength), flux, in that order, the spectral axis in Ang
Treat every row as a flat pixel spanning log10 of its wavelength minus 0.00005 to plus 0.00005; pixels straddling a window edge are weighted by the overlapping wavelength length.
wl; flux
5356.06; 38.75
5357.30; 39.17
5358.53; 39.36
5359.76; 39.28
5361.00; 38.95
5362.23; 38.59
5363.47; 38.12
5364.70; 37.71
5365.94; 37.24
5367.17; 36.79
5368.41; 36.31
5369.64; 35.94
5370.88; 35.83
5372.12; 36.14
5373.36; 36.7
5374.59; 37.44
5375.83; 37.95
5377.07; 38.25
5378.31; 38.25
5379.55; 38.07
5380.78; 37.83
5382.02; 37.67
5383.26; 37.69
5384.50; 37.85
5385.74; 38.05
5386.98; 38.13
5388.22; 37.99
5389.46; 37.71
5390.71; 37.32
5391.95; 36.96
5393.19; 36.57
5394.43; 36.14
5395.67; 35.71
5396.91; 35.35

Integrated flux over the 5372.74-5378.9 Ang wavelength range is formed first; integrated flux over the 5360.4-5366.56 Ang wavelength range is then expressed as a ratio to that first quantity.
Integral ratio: 1.01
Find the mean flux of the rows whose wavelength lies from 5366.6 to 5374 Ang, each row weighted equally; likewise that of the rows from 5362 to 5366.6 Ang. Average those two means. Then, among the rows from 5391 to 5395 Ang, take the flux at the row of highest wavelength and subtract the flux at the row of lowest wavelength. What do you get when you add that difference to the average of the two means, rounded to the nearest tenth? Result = 36.3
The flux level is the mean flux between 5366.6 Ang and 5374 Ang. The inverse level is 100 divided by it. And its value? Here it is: 2.756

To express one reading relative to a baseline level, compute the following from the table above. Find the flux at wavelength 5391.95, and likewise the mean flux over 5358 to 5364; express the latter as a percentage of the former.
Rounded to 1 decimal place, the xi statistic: 105.1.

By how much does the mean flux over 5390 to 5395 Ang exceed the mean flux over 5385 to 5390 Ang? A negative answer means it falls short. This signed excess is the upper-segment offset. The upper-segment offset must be -1.2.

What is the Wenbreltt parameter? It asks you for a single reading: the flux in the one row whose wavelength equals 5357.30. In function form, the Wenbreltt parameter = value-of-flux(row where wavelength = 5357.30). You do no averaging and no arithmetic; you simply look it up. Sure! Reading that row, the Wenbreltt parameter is 39.17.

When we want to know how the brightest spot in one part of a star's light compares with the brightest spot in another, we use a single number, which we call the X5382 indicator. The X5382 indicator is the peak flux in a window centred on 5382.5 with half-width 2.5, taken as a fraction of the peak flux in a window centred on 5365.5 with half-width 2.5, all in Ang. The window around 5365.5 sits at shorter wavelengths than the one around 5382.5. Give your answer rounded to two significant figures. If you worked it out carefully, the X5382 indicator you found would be 0.99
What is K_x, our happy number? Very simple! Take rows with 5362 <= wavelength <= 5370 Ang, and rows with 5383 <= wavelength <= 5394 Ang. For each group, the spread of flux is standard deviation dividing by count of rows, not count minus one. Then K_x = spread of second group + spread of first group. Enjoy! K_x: 1.39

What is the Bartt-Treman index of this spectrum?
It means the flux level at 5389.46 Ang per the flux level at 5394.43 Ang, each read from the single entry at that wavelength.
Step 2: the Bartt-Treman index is 1.04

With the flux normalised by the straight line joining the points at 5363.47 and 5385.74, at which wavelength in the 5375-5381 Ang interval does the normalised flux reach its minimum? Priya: 5380.78 Ang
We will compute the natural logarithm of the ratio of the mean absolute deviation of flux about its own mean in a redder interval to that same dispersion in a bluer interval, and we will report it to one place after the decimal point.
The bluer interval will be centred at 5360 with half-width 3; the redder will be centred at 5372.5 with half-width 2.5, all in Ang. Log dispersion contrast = 0.8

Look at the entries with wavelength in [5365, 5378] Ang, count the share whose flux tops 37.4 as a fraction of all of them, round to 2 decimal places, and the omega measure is 0.30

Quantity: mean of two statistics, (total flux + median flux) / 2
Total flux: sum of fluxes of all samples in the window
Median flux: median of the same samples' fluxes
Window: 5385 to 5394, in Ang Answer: 150.2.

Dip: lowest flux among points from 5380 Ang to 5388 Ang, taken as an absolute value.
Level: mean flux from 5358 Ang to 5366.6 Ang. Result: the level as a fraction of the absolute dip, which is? 1.02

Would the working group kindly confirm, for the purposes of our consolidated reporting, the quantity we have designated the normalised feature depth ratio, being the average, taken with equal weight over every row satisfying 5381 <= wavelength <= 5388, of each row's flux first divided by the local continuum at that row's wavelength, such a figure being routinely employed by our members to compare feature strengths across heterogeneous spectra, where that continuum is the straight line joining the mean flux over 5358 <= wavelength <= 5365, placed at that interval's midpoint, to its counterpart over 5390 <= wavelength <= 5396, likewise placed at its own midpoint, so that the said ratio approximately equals 1.02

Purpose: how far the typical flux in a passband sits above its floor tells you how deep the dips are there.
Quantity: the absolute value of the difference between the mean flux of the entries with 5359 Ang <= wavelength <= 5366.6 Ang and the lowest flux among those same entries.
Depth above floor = 1.1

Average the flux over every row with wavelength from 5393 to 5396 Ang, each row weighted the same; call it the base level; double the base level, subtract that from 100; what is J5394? 27.7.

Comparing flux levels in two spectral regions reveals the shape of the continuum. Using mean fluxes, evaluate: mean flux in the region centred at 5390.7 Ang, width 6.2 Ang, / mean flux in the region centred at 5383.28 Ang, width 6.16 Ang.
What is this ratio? 0.99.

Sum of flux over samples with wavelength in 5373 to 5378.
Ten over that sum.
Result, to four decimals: 0.0665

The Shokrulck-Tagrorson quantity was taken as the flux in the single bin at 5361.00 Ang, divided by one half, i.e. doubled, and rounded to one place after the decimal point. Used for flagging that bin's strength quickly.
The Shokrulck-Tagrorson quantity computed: 77.9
